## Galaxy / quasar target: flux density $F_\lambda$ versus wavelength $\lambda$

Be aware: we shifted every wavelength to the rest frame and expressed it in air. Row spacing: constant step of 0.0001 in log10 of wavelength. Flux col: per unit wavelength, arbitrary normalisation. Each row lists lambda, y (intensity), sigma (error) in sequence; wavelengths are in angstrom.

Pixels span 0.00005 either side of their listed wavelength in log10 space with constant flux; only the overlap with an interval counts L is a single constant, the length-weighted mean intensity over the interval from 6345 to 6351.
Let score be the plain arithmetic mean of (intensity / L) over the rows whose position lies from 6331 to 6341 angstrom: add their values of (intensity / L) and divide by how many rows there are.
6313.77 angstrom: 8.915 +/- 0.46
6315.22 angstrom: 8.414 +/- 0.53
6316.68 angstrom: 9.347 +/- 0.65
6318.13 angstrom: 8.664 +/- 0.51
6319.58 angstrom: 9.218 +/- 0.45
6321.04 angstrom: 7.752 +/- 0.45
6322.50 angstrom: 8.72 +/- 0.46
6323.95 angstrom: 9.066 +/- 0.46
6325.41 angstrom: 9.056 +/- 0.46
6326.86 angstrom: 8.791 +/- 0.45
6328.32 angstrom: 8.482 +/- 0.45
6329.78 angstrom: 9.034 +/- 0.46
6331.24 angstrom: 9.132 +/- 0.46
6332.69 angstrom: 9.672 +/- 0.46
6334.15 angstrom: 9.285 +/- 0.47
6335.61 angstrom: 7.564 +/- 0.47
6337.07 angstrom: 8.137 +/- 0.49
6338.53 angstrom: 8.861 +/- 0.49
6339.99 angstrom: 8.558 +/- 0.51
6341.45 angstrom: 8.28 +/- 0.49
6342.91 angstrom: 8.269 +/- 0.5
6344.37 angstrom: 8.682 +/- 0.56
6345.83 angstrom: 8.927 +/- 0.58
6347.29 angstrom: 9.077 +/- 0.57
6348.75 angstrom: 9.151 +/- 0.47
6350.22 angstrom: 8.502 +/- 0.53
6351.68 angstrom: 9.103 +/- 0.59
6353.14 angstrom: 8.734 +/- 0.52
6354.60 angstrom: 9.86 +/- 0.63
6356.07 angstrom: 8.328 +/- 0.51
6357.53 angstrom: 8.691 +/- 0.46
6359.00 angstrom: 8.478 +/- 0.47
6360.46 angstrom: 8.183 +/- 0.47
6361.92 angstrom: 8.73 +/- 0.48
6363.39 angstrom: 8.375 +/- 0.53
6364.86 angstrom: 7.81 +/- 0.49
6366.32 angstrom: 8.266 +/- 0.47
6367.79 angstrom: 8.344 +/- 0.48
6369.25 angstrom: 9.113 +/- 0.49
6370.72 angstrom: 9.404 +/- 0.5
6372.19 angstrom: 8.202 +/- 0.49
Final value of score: 0.98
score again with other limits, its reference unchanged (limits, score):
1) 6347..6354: 1.00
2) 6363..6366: 0.91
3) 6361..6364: 0.96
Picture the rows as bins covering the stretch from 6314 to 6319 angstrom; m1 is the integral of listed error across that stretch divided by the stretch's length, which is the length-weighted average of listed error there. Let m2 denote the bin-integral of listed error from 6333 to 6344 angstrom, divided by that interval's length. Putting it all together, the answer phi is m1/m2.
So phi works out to 1.12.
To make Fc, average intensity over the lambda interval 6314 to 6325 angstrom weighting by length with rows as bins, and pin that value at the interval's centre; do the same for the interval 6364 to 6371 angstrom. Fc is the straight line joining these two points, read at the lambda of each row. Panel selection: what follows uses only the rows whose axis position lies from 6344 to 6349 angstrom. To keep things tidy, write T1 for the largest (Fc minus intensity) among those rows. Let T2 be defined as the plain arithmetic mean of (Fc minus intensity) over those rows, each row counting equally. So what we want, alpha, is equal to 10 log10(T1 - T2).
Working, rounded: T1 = 0.0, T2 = -0.33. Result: -5.4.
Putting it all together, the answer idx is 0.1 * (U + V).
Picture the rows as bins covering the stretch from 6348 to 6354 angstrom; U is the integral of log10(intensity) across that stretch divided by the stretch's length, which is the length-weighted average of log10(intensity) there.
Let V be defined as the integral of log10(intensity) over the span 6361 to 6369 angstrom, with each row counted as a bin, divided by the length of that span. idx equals 0.187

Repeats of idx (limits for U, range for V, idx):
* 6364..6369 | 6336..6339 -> 0.184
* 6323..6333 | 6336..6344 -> 0.188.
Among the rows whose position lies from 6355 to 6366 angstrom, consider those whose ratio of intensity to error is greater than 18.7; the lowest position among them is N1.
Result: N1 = 6357.53 angstrom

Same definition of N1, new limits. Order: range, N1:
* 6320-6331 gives 6322.50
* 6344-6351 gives 6348.75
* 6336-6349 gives 6348.75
